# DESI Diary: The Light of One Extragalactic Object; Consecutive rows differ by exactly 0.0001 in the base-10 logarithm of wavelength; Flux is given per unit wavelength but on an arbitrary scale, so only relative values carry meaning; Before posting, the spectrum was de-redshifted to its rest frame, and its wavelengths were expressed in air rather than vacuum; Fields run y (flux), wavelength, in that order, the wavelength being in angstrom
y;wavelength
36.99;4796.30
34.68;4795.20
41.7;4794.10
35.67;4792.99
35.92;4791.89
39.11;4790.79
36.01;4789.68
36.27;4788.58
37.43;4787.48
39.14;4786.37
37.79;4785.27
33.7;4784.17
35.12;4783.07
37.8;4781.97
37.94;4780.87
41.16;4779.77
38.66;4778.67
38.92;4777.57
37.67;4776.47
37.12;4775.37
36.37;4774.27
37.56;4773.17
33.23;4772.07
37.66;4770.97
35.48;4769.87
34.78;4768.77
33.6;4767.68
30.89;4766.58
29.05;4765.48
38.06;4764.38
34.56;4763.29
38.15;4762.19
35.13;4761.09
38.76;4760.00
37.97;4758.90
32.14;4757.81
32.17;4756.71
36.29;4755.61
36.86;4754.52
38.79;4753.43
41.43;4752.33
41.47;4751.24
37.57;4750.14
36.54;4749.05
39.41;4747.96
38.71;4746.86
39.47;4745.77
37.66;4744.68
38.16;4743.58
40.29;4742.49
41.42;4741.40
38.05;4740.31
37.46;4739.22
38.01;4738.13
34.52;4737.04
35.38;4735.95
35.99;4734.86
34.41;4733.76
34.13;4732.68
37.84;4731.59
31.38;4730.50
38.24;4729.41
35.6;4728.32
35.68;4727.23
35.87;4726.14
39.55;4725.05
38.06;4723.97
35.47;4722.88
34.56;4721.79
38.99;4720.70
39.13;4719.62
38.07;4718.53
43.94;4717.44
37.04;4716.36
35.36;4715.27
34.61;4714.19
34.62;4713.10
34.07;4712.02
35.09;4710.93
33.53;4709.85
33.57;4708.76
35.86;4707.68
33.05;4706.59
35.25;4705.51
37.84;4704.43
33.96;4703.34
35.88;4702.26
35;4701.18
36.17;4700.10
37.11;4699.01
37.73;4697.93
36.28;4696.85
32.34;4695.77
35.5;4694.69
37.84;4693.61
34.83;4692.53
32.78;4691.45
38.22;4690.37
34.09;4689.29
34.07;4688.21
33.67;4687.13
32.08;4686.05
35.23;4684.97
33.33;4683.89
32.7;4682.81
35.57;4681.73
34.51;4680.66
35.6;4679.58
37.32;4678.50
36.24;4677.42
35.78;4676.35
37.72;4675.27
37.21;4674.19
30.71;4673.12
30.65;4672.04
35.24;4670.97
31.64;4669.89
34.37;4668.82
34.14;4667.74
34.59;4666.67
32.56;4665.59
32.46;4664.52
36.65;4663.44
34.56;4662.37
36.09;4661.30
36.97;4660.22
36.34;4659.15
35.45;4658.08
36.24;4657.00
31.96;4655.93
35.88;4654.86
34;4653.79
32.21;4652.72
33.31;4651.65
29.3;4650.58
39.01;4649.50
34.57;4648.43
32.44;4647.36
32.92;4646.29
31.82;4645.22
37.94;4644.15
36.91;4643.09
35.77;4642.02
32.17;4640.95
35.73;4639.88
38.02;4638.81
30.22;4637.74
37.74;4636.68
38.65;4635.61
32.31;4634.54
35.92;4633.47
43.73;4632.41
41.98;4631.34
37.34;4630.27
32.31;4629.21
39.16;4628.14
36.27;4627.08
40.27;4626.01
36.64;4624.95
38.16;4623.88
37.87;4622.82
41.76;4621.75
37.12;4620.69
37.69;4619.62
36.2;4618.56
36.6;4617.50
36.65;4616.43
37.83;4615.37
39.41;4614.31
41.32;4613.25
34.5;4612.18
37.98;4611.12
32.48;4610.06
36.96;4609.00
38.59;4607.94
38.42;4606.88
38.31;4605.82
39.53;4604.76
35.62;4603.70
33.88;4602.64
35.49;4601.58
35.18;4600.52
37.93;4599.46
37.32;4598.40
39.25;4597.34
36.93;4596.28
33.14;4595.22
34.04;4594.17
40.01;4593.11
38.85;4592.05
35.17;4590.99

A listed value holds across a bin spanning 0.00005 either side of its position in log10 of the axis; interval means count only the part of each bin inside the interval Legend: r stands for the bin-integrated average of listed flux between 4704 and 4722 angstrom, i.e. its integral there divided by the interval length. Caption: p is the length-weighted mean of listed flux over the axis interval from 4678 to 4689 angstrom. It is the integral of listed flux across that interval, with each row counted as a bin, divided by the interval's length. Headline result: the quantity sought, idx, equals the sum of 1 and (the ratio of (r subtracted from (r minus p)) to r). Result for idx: 0.05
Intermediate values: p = 34.4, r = 36.2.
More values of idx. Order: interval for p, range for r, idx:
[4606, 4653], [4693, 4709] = -0.02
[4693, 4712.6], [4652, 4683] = -0.02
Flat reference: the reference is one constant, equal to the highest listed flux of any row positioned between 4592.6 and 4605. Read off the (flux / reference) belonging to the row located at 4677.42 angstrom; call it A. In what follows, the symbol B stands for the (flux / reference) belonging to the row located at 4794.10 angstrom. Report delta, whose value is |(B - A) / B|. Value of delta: 0.13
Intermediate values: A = 0.906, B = 1.04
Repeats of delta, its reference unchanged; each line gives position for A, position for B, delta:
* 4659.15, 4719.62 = 0.07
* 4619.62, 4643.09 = 0.02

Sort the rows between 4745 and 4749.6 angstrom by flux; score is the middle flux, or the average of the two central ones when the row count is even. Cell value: 39.1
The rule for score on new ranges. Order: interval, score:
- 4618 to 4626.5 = 37.8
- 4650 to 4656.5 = 32.8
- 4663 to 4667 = 33.6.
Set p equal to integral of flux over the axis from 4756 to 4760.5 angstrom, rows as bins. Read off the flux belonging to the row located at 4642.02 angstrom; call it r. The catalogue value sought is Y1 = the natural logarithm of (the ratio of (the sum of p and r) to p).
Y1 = 0.20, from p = 158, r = 35.77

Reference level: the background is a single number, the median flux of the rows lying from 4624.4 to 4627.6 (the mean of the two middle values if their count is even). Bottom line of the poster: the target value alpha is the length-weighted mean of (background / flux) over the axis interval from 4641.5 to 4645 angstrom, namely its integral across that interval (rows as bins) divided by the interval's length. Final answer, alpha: 1.01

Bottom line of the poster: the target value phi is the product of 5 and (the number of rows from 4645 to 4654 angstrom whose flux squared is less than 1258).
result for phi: 40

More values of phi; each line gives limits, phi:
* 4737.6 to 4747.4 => 0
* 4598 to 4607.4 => 10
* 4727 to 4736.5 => 20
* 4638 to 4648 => 20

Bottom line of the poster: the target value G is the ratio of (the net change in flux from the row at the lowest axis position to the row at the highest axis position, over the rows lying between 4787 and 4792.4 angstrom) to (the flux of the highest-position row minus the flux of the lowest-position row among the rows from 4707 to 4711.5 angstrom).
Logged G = 2.0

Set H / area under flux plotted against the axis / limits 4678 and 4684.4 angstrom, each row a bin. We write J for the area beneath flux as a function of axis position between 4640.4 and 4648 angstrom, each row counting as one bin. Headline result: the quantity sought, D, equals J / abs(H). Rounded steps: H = 223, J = 261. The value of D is 1.17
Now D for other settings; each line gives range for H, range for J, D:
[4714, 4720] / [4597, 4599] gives 0.33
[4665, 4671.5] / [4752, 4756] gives 0.70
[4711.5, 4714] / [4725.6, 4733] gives 3.06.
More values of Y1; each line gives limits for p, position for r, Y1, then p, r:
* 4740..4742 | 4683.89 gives 0.35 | 80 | 33.33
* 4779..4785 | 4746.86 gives 0.16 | 224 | 38.71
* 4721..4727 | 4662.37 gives 0.15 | 220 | 34.56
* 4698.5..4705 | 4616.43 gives 0.15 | 234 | 36.65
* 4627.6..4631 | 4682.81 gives 0.23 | 125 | 32.7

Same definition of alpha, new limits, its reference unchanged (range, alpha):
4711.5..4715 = 1.06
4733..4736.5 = 1.04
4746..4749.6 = 0.96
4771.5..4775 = 1.02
